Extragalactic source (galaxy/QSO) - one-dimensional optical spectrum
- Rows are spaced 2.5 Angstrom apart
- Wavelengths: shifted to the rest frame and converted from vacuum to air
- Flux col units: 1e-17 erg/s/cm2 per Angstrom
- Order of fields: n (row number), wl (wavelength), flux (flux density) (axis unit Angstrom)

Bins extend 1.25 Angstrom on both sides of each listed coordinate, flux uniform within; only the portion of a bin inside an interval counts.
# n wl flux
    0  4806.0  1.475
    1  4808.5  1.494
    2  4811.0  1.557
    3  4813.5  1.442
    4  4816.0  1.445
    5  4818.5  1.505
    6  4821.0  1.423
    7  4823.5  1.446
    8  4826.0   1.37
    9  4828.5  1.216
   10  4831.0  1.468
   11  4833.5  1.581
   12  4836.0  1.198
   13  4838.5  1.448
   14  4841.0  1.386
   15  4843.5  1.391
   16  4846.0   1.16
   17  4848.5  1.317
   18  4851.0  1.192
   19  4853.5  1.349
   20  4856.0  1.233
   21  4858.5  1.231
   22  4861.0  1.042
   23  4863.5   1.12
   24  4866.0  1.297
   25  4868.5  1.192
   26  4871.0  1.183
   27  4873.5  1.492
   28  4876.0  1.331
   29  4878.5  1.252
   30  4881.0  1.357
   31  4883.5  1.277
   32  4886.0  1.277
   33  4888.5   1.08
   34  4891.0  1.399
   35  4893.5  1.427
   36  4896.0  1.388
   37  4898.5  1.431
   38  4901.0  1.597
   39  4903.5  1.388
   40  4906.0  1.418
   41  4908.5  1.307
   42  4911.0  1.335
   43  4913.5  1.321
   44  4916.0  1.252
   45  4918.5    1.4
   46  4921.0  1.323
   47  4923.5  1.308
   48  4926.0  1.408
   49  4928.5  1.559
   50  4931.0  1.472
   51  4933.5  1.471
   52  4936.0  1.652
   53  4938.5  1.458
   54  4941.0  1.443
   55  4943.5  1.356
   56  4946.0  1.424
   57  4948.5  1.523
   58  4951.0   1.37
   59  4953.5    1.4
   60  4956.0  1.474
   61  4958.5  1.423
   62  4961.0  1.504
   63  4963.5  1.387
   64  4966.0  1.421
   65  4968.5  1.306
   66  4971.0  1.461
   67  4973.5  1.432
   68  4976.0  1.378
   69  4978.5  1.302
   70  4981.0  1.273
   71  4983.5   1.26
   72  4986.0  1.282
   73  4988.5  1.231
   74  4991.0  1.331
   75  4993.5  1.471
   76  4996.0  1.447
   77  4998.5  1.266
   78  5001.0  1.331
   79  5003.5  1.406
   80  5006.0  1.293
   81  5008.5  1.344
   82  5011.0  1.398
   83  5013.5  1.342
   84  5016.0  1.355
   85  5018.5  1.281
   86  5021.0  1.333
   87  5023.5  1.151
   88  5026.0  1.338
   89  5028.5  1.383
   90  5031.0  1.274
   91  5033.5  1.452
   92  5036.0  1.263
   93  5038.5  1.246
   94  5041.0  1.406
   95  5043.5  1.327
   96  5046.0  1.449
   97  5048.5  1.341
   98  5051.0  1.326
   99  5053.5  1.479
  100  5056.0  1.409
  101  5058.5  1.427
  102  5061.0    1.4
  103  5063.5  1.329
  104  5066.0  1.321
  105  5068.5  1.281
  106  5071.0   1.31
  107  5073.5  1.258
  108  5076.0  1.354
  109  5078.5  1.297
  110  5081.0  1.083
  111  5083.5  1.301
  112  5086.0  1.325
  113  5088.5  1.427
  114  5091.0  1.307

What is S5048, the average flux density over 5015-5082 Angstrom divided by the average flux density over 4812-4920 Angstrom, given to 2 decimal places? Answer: 1.00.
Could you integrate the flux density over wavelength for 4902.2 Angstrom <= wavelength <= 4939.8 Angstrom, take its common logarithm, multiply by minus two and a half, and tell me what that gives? -4.3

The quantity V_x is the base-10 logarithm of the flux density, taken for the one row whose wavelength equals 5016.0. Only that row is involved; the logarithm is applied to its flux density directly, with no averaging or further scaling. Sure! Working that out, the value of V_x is 0.132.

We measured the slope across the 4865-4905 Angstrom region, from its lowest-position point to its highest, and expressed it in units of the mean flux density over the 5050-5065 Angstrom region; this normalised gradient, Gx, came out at 0.002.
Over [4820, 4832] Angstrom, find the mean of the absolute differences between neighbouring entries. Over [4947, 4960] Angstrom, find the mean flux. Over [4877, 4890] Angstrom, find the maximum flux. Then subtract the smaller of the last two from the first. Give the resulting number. -1.23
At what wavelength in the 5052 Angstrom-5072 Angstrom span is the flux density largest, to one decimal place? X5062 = 5053.5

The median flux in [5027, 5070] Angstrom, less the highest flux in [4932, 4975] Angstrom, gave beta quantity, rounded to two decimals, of -0.31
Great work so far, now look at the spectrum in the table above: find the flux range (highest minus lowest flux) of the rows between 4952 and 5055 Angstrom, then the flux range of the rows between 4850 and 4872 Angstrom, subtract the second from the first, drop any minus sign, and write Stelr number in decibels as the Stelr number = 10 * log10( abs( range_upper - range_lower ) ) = -13.4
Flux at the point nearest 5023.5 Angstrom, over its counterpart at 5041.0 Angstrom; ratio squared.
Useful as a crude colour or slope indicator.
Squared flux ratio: 0.67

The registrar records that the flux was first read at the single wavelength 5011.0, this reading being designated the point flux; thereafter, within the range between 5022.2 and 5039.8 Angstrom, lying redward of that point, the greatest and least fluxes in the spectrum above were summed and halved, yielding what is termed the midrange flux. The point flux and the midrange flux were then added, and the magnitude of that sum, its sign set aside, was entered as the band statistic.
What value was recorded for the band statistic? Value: 2.70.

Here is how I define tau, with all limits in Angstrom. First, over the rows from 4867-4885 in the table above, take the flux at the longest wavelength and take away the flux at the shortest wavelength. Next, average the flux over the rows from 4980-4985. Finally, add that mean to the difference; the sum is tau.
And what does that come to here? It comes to 1.35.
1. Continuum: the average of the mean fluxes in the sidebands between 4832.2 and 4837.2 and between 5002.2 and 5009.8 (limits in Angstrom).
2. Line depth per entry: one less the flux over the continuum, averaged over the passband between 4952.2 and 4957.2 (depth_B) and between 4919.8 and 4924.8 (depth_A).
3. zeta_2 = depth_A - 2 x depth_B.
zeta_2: 0.14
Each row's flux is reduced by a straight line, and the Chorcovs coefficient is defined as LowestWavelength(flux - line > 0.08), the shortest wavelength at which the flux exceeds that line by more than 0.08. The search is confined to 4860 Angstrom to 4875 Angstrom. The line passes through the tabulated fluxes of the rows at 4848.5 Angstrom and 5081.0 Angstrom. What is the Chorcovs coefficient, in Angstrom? 4873.5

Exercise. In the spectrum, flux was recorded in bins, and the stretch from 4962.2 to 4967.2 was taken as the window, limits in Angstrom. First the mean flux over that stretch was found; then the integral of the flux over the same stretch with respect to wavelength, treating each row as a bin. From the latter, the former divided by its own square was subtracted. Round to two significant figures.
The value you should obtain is 6.3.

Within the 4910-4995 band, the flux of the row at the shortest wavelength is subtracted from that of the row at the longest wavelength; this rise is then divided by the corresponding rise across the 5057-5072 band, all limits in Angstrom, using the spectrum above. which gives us -1.2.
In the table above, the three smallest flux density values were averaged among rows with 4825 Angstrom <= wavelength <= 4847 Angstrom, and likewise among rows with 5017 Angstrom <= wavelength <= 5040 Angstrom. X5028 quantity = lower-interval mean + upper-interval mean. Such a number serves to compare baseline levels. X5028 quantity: 2.41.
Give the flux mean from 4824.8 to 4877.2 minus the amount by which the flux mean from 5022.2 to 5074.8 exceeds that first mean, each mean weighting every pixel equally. 1.25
